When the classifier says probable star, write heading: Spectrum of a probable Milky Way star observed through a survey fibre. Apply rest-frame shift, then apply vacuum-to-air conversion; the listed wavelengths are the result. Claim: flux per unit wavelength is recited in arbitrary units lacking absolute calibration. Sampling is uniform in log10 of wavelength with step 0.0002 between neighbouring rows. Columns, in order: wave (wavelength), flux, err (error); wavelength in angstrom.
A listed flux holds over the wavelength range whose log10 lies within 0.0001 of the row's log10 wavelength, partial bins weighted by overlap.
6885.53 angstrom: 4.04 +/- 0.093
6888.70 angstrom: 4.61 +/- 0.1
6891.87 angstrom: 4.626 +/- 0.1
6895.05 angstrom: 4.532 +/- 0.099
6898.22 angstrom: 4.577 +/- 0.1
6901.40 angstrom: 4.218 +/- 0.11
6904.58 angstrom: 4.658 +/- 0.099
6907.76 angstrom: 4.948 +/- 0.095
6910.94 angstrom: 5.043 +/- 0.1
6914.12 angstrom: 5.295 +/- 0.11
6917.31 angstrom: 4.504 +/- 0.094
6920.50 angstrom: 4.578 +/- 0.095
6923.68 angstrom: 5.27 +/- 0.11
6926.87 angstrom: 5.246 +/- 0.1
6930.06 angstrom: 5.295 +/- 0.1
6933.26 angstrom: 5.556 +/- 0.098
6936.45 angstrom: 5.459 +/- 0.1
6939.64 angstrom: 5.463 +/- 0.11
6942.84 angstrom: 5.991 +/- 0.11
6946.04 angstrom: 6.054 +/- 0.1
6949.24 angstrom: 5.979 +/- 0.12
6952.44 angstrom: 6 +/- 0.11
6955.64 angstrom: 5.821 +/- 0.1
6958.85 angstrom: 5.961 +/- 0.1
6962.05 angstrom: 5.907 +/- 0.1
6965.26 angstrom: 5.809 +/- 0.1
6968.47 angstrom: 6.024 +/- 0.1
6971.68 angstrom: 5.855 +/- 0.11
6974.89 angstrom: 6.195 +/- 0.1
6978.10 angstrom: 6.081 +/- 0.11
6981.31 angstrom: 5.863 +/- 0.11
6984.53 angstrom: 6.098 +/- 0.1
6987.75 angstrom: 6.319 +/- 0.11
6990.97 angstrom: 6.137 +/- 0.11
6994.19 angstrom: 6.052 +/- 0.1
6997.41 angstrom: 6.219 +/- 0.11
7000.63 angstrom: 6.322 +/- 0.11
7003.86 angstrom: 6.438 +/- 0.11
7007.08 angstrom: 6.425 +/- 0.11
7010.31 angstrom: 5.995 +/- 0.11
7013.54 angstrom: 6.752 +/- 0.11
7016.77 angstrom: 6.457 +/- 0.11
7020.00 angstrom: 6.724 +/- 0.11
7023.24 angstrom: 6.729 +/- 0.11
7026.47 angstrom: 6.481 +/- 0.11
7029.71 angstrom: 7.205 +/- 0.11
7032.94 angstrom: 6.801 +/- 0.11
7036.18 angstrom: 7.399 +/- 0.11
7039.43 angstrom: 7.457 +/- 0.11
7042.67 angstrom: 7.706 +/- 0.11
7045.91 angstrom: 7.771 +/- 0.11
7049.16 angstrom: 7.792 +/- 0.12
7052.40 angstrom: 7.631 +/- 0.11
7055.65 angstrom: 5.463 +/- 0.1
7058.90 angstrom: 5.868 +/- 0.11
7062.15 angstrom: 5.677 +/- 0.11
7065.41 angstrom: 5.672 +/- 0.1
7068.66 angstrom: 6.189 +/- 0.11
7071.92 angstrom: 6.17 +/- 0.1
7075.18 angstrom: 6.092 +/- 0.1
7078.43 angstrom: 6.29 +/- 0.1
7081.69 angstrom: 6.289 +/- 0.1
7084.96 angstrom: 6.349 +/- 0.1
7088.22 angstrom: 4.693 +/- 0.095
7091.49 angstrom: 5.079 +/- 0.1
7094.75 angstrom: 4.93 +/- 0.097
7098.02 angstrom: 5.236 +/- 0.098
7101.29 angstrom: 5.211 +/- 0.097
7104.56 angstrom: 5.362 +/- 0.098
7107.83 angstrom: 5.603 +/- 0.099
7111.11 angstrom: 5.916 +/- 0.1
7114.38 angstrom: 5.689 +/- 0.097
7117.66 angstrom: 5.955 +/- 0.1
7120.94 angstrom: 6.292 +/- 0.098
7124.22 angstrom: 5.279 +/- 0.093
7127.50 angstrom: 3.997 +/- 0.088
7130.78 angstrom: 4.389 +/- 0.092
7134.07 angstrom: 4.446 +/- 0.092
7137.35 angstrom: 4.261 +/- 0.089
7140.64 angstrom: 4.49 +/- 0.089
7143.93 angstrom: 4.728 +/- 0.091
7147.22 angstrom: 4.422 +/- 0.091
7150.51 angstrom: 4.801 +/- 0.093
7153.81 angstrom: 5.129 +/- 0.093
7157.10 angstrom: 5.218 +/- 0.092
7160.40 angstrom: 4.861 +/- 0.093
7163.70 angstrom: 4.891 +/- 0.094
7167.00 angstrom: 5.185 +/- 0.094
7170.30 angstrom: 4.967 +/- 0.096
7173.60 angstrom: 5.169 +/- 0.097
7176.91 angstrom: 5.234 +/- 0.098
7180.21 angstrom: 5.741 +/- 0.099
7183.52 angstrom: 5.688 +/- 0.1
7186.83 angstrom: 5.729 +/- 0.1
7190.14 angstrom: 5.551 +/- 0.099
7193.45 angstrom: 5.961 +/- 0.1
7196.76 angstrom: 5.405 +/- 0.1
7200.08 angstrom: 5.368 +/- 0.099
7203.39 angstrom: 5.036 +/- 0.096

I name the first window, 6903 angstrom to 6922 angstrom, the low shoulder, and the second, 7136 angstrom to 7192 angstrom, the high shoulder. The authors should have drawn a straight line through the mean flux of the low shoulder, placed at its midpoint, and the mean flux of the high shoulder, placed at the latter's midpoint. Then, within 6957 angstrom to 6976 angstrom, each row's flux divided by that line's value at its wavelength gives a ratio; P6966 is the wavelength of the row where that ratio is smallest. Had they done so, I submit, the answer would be 6965.26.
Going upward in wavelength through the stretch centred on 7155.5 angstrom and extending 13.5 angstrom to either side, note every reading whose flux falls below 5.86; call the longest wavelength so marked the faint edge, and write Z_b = 7167.00 angstrom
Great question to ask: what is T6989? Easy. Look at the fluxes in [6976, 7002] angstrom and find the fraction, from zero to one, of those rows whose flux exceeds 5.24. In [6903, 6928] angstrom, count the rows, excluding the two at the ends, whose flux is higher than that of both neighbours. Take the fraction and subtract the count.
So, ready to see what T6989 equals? -1.00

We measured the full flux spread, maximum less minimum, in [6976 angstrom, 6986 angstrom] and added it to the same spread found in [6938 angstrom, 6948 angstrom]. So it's 0.83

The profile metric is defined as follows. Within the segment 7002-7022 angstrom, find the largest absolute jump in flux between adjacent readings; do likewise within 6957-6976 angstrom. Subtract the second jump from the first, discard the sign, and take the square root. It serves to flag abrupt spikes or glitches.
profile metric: 0.65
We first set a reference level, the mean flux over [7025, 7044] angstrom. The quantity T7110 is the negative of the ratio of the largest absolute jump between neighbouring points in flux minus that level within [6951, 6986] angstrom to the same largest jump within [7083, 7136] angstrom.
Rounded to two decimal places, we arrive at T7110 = -0.21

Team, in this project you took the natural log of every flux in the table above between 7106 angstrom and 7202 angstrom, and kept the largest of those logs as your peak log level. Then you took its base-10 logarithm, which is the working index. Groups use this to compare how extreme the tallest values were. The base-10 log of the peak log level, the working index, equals 0.265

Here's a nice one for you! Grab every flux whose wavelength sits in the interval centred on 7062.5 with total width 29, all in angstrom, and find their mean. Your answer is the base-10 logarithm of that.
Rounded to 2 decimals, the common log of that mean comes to 0.80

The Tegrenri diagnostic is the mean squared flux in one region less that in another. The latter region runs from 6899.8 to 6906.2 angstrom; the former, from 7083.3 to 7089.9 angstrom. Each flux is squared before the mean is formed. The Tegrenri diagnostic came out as 11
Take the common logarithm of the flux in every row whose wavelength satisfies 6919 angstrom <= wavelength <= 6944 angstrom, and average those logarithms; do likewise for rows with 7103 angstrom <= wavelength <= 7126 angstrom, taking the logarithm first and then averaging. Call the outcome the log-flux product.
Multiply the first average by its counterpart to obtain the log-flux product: 0.55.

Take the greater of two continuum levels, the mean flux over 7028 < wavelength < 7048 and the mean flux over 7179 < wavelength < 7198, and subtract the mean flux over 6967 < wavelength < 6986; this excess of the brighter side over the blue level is 1.4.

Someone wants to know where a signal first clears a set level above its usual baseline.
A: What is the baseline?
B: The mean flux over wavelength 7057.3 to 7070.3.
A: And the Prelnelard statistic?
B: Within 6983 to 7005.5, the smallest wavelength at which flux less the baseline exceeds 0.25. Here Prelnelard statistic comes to 6987.75 angstrom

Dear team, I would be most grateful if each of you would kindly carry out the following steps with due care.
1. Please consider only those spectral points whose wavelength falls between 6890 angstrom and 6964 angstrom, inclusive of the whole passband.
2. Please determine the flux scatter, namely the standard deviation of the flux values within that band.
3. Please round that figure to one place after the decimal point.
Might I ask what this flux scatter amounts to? 0.6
